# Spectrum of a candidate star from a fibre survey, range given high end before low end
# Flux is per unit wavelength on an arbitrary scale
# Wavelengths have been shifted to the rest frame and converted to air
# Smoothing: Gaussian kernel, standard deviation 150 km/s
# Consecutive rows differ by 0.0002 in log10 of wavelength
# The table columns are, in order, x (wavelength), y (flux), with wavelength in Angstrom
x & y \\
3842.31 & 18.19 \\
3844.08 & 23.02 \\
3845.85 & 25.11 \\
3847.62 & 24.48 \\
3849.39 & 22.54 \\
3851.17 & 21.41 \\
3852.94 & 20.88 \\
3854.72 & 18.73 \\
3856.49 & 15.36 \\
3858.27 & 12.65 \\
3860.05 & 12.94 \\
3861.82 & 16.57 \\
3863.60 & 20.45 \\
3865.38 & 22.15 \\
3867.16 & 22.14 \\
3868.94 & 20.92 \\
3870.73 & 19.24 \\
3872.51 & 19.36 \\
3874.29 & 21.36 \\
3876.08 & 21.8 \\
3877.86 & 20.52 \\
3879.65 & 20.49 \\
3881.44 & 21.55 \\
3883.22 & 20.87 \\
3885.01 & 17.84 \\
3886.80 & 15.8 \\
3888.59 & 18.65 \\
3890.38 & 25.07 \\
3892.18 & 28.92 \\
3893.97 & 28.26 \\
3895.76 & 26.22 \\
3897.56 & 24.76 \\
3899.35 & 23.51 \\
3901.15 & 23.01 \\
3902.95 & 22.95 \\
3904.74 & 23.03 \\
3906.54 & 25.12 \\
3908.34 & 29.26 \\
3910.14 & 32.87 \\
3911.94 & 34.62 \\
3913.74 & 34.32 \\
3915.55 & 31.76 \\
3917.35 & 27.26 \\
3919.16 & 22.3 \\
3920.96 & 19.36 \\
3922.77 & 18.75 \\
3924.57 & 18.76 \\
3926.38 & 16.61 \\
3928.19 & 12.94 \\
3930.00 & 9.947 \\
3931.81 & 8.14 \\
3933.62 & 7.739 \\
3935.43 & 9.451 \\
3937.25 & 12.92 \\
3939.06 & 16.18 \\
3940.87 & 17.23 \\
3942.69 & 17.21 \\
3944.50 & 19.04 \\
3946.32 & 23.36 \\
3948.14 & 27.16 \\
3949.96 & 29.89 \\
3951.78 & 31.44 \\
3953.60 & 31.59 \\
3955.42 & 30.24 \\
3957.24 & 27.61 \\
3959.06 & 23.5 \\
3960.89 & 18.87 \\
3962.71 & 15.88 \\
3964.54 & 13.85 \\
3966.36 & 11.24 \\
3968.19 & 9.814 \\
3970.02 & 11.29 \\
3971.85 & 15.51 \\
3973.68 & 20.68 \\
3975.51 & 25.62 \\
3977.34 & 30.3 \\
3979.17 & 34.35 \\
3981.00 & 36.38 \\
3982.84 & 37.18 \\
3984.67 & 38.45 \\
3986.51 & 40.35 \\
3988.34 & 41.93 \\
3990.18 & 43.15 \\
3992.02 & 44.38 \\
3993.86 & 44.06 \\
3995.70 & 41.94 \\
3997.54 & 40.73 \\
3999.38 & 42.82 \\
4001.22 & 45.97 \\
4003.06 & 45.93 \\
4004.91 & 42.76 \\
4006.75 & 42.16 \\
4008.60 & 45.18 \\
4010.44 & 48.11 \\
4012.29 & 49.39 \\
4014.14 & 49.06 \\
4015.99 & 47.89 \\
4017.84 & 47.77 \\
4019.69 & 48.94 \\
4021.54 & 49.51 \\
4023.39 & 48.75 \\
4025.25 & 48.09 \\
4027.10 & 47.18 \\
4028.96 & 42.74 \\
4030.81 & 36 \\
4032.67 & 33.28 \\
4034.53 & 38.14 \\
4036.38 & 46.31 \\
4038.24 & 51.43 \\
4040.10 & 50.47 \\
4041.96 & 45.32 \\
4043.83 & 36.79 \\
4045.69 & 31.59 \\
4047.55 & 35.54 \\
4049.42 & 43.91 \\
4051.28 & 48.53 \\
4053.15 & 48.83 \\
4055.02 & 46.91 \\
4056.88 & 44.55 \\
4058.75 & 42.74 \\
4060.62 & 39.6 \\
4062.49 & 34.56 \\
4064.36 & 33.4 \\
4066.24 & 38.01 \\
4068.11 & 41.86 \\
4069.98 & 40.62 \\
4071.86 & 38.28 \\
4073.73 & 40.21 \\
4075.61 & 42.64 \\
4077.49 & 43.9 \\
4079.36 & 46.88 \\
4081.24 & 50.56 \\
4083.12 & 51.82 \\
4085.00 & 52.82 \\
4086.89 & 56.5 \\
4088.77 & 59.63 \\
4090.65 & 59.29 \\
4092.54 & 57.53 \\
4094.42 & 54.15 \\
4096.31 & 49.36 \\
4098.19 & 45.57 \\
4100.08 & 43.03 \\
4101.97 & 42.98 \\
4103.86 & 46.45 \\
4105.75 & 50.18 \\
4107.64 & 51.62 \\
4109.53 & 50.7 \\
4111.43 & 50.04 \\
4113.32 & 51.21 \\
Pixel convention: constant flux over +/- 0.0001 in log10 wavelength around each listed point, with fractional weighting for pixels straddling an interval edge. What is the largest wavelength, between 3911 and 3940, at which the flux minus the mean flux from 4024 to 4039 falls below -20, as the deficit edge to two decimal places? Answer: 3939.06 Angstrom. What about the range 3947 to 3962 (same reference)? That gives 3960.89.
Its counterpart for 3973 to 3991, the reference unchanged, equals 3973.68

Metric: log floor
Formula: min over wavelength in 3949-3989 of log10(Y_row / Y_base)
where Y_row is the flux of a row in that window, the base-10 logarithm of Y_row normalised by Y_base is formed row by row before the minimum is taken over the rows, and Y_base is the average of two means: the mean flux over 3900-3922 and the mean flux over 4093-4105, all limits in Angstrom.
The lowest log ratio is -0.58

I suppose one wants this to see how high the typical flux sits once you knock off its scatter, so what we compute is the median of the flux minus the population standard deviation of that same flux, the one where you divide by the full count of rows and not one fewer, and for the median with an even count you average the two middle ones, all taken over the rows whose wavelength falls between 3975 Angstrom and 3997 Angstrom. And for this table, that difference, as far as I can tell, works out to 33.9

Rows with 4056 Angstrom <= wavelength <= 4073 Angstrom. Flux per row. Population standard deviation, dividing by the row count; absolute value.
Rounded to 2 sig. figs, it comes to 3.5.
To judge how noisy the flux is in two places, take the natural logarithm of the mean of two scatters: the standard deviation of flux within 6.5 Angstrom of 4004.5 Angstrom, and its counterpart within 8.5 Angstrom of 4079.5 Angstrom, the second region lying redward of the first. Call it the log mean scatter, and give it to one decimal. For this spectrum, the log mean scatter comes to 1.4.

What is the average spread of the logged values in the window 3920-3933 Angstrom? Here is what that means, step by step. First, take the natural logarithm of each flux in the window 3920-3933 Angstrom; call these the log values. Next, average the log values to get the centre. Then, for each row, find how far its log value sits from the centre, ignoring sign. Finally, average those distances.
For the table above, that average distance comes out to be 0.29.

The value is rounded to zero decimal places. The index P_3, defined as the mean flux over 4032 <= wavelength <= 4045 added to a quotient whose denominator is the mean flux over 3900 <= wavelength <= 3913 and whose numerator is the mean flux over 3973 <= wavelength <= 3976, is 44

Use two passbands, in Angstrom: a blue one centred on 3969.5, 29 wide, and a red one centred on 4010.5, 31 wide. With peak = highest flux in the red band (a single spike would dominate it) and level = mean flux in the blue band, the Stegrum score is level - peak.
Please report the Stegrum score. -27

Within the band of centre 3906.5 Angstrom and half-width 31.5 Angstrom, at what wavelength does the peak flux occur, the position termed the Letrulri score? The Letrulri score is 3911.94 Angstrom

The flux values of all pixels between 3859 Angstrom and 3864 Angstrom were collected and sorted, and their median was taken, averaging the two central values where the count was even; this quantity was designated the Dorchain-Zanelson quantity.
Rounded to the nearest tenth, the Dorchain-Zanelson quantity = 16.6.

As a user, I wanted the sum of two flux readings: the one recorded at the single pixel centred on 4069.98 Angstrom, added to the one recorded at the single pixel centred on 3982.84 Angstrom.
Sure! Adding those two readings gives 78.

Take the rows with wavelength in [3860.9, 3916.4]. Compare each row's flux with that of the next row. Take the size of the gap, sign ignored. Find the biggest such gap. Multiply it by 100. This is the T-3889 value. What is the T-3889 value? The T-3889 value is 642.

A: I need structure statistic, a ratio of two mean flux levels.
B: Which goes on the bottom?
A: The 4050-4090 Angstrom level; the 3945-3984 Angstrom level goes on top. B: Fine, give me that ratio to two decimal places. 0.54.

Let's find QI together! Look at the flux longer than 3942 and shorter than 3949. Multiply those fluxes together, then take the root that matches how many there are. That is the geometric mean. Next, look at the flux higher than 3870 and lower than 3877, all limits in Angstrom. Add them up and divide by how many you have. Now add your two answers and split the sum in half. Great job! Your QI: 20.9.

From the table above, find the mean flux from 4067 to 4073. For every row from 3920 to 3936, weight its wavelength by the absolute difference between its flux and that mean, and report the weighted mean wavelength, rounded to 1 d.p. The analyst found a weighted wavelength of 3928.9 Angstrom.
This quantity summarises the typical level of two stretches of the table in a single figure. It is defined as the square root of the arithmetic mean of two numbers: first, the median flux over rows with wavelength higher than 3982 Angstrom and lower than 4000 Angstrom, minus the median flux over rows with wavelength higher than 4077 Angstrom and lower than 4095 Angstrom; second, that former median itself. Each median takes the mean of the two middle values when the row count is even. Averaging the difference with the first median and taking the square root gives 3.9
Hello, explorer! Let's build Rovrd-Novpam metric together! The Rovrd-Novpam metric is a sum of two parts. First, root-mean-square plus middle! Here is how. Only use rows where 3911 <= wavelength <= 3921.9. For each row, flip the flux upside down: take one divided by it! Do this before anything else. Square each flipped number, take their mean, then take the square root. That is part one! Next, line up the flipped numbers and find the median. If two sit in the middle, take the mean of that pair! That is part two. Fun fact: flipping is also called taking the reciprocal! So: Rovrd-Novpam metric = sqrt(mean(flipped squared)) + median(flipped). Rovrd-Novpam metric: 0.072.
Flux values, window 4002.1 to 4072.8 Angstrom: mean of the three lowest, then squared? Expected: 1073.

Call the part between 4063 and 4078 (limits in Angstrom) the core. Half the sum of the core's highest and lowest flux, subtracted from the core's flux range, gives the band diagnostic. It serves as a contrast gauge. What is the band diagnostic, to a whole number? -28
